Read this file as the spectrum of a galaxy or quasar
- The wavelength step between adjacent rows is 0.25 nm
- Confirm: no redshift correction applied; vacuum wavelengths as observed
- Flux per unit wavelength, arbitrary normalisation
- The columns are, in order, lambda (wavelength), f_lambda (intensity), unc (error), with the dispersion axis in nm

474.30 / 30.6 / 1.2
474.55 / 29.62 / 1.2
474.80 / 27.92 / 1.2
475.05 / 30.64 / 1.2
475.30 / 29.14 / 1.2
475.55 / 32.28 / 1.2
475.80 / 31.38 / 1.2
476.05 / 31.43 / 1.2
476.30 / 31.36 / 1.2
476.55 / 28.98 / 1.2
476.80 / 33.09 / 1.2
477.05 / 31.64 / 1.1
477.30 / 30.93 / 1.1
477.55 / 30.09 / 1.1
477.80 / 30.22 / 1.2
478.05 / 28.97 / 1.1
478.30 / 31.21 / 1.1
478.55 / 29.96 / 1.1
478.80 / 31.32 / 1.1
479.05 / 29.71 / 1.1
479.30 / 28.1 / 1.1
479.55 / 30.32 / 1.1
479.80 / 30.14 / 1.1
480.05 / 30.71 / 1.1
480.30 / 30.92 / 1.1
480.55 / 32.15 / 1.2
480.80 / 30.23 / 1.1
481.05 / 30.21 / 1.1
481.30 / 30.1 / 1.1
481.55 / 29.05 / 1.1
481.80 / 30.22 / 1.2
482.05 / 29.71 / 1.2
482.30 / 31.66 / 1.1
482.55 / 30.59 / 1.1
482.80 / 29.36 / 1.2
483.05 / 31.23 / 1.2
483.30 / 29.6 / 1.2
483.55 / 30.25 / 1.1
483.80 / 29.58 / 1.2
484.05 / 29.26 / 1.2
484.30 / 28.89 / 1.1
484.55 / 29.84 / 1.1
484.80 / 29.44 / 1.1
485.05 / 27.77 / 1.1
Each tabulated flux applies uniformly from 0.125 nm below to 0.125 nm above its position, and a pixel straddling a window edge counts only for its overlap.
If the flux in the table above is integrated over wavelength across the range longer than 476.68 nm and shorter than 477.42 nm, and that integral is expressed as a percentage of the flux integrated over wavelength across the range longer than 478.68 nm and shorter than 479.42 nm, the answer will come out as 107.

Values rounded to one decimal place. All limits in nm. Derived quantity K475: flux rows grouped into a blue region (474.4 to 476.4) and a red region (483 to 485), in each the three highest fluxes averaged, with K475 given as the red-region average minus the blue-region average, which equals -1.3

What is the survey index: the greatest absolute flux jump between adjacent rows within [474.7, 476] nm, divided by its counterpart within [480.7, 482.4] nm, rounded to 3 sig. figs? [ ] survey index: 1.61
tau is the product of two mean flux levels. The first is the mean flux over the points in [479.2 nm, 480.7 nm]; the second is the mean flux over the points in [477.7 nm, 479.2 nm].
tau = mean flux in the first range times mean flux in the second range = 919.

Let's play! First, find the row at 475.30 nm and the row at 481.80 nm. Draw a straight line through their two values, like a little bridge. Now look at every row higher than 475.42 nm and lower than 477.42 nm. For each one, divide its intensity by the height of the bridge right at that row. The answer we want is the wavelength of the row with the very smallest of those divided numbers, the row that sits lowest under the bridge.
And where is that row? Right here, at 476.55 nm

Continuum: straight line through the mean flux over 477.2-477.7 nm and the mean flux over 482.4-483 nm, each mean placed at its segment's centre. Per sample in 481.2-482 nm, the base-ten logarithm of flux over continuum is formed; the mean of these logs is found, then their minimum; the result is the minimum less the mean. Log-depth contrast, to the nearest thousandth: -0.011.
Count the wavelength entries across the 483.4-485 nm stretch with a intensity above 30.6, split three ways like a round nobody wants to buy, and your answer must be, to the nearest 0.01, 0.00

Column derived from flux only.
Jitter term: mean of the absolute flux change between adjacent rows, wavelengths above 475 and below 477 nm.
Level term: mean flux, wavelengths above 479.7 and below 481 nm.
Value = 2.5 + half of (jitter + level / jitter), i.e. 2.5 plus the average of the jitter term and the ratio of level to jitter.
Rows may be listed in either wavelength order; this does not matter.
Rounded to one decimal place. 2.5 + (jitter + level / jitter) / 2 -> 12.2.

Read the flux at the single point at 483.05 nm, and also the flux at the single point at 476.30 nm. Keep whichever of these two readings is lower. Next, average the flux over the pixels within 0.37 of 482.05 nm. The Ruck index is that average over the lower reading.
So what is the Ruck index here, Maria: 0.98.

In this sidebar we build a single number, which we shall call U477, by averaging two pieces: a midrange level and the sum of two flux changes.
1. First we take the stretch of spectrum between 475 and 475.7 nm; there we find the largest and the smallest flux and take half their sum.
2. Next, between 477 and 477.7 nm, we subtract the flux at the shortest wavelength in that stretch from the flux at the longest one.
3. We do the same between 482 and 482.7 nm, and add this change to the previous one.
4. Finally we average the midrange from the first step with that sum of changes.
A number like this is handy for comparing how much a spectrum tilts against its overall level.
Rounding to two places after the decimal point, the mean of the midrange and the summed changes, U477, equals 15.02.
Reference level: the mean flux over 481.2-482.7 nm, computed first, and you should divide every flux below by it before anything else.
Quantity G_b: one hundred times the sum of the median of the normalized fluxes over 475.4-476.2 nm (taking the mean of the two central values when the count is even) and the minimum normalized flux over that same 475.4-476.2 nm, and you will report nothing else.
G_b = 208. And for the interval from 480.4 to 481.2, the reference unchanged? 200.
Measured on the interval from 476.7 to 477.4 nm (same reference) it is 207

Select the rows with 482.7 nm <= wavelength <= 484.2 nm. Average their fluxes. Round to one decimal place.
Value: 29.9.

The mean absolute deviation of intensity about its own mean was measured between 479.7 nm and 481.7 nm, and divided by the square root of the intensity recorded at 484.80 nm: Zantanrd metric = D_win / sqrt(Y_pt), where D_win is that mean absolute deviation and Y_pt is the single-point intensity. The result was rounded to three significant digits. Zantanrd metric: 0.114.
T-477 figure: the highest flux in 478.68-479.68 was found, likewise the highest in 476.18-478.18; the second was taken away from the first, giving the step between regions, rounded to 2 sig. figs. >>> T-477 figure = -1.8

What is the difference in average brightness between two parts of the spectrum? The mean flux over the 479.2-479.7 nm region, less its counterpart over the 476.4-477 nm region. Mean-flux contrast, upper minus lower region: -1.8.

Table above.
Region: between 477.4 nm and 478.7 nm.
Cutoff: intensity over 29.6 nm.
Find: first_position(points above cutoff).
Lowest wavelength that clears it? 477.55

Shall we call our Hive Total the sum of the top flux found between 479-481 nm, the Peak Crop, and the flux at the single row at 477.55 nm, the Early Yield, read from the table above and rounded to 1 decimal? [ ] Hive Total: 62.2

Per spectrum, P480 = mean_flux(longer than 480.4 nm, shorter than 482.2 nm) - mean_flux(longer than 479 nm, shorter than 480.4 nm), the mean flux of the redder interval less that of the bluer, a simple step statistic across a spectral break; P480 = 0.3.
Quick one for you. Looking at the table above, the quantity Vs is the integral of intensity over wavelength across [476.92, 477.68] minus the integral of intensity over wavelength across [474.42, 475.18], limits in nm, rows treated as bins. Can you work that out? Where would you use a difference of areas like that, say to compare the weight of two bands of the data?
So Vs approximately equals 1.1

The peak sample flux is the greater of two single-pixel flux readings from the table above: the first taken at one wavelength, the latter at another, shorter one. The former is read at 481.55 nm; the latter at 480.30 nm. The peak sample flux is 30.9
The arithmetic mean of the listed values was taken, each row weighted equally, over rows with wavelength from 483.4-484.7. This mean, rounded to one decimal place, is 29.6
